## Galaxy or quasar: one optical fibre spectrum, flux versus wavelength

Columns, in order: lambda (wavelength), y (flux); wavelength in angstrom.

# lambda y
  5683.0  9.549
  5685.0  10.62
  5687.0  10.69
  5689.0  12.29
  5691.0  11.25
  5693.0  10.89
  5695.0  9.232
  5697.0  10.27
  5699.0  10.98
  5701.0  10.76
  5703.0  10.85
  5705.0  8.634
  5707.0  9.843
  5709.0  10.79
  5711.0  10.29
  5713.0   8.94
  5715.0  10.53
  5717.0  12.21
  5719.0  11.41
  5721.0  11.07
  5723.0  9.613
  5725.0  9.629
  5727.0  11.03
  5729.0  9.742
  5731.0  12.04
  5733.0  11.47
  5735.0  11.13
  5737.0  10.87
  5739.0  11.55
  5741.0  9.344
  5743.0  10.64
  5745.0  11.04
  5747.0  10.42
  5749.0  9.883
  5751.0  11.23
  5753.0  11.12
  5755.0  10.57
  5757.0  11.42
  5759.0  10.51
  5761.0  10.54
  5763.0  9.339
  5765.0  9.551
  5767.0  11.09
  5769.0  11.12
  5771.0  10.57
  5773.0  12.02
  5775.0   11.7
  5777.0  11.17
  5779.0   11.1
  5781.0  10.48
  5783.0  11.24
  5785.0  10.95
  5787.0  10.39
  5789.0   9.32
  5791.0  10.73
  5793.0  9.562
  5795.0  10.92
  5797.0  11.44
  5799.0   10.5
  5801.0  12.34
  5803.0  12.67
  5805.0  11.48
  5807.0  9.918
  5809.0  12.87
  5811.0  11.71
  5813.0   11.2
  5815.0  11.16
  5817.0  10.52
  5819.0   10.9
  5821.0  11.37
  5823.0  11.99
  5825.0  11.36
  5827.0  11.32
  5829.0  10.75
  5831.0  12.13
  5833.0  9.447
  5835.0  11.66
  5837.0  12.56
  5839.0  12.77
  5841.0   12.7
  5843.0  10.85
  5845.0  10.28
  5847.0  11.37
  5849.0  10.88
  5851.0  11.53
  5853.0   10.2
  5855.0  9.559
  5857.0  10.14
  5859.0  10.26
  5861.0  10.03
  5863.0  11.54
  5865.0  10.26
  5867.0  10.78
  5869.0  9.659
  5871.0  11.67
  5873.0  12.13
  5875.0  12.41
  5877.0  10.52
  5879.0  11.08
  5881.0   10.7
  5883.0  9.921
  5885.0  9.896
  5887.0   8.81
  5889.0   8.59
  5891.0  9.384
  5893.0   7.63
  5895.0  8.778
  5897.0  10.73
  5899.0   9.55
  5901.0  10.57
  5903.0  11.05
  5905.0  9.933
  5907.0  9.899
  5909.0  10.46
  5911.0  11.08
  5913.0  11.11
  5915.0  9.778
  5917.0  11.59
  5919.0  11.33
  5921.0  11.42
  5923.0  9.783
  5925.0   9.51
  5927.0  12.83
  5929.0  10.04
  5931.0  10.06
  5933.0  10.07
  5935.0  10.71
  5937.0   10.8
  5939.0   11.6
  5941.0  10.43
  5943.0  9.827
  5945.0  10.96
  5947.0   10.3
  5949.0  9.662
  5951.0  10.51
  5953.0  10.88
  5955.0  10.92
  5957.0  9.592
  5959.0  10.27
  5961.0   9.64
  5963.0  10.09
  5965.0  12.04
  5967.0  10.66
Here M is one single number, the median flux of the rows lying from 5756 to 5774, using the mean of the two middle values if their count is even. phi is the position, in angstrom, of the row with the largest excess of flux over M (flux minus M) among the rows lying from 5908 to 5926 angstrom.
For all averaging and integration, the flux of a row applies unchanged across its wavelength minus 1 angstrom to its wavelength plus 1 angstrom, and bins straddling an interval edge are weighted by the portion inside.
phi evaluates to 5917.0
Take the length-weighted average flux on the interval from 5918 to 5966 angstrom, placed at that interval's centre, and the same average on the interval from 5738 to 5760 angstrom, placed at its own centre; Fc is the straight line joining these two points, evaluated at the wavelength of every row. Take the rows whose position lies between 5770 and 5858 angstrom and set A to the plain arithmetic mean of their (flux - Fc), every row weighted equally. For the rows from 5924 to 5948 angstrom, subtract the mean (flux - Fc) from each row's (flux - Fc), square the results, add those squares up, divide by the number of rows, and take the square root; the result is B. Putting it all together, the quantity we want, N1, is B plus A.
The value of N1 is 1.34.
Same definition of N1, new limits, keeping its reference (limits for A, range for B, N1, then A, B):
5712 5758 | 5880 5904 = 1.02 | 0.02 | 1.00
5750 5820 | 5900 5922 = 0.90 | 0.28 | 0.63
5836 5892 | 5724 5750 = 0.91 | 0.12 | 0.79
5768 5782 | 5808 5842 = 1.36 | 0.48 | 0.88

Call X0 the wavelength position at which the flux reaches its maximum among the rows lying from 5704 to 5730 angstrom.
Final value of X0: 5717.0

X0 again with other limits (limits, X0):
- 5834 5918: 5839.0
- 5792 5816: 5809.0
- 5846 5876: 5875.0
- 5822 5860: 5839.0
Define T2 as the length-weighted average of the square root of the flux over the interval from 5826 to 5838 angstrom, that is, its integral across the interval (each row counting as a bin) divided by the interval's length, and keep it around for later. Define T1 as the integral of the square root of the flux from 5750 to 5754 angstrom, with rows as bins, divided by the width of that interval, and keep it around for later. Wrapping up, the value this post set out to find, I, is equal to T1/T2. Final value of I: 0.99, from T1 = 3.34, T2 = 3.36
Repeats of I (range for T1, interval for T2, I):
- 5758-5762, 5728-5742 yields 0.98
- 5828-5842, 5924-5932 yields 1.05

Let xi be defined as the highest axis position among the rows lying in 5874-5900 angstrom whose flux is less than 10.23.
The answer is 5899.0 angstrom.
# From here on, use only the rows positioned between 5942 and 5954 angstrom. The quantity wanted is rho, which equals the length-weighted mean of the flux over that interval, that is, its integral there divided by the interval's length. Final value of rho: 10.4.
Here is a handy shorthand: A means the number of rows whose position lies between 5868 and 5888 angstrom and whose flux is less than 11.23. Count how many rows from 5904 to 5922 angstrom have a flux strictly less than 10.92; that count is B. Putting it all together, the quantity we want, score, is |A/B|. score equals 1.75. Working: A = 7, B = 4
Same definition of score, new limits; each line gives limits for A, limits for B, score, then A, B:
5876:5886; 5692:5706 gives 0.83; 5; 6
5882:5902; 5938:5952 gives 2.00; 10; 5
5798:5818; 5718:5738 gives 1.25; 5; 4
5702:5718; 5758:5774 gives 1.40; 7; 5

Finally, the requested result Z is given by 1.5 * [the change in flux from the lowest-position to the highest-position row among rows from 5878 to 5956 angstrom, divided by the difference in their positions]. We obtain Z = 0.00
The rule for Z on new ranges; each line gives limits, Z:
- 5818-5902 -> -0.01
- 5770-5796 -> 0.02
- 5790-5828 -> 0.02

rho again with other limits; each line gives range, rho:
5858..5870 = 10.4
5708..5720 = 10.7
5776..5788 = 10.9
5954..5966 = 10.4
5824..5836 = 11.1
